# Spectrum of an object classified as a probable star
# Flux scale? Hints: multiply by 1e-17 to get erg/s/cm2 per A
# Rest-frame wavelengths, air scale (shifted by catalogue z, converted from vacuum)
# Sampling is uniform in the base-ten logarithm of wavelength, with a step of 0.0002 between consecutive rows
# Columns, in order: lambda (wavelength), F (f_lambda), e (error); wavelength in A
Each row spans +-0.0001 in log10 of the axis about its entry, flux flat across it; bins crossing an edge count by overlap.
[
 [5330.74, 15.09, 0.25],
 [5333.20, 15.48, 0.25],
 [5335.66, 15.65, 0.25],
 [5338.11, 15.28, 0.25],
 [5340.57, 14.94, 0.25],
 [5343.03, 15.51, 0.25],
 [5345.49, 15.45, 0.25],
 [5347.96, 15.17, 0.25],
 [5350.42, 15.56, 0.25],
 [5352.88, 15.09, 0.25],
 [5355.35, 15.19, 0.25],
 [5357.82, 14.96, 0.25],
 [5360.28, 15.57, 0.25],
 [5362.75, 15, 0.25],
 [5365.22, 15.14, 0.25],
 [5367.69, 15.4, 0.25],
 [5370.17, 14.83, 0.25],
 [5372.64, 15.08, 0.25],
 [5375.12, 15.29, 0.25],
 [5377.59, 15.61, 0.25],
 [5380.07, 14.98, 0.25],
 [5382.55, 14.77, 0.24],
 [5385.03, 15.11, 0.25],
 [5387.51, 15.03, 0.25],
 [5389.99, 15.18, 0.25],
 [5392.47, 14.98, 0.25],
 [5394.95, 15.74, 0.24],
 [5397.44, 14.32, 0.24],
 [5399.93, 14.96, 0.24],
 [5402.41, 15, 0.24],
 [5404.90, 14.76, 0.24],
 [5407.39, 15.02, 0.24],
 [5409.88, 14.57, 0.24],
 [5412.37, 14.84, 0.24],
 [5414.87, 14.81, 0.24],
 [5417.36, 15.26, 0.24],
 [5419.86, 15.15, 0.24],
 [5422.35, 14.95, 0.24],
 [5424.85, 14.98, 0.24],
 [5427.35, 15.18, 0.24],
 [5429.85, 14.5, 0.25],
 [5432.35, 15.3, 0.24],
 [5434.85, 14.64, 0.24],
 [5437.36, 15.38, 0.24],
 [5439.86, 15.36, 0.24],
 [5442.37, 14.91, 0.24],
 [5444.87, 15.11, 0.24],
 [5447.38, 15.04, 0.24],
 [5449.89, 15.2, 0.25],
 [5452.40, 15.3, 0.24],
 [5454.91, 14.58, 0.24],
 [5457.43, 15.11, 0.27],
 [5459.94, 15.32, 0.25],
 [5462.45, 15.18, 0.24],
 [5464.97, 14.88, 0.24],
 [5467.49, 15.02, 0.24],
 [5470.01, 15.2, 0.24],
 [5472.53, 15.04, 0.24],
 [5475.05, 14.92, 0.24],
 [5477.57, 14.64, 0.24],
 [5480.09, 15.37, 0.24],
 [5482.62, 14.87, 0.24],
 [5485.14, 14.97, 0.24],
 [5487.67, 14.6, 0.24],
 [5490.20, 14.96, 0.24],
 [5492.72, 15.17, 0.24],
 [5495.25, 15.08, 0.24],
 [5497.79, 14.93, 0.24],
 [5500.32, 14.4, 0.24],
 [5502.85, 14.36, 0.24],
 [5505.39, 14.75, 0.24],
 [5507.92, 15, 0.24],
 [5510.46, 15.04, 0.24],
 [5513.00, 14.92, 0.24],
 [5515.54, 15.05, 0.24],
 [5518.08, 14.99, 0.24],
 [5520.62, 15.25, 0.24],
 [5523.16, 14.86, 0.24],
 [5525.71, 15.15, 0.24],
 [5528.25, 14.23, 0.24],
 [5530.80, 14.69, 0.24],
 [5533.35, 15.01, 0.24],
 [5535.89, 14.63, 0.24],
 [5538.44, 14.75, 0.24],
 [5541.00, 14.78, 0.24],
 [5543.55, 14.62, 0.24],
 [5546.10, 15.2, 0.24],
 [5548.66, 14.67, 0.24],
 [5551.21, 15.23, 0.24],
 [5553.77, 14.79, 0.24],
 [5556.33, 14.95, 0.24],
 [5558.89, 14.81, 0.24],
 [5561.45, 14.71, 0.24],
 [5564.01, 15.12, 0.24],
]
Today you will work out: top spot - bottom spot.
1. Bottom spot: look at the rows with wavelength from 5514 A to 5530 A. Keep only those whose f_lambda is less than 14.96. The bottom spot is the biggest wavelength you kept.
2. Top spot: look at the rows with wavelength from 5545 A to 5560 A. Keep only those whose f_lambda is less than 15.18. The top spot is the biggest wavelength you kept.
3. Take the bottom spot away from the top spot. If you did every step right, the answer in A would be 30.6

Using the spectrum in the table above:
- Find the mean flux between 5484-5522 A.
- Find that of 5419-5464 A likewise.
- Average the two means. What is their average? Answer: 14.98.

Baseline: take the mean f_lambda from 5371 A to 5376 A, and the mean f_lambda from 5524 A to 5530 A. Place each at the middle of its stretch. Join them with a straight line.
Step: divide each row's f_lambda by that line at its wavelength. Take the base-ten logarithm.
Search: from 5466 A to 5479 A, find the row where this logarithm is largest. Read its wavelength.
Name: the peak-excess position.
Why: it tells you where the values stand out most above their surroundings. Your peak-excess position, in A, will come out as 5470.01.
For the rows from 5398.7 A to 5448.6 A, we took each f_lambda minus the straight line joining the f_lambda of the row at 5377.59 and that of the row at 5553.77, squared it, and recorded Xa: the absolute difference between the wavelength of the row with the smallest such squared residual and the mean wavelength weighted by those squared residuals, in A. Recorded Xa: 22.2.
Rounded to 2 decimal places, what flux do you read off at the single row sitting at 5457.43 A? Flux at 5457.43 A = 15.11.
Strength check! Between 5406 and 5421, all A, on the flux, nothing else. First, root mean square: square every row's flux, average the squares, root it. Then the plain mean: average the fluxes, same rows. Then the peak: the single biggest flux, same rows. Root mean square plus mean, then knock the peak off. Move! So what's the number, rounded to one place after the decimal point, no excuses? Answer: 14.6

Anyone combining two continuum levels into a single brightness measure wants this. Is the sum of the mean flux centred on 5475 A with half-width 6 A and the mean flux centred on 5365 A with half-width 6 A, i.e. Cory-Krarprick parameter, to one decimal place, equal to 30.2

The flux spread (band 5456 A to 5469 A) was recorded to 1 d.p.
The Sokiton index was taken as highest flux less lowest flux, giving 0.4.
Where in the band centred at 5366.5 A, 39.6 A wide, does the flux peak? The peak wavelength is 5377.59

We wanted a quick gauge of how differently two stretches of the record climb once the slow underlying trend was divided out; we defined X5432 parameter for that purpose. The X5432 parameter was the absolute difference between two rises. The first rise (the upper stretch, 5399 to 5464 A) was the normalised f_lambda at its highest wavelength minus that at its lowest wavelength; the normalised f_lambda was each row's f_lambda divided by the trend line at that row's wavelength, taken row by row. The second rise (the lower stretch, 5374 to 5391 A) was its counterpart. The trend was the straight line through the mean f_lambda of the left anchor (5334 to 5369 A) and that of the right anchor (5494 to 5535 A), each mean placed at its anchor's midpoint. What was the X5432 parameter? 0.030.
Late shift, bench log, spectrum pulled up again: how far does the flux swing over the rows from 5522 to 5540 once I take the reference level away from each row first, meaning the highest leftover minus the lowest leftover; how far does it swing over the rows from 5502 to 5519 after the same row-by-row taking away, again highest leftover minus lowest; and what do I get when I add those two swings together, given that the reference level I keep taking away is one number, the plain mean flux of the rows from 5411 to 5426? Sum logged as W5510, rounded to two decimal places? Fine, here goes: 1.61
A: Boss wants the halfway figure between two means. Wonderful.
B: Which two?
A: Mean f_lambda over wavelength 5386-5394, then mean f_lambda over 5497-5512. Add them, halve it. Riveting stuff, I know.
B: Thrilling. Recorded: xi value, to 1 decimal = 14.9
